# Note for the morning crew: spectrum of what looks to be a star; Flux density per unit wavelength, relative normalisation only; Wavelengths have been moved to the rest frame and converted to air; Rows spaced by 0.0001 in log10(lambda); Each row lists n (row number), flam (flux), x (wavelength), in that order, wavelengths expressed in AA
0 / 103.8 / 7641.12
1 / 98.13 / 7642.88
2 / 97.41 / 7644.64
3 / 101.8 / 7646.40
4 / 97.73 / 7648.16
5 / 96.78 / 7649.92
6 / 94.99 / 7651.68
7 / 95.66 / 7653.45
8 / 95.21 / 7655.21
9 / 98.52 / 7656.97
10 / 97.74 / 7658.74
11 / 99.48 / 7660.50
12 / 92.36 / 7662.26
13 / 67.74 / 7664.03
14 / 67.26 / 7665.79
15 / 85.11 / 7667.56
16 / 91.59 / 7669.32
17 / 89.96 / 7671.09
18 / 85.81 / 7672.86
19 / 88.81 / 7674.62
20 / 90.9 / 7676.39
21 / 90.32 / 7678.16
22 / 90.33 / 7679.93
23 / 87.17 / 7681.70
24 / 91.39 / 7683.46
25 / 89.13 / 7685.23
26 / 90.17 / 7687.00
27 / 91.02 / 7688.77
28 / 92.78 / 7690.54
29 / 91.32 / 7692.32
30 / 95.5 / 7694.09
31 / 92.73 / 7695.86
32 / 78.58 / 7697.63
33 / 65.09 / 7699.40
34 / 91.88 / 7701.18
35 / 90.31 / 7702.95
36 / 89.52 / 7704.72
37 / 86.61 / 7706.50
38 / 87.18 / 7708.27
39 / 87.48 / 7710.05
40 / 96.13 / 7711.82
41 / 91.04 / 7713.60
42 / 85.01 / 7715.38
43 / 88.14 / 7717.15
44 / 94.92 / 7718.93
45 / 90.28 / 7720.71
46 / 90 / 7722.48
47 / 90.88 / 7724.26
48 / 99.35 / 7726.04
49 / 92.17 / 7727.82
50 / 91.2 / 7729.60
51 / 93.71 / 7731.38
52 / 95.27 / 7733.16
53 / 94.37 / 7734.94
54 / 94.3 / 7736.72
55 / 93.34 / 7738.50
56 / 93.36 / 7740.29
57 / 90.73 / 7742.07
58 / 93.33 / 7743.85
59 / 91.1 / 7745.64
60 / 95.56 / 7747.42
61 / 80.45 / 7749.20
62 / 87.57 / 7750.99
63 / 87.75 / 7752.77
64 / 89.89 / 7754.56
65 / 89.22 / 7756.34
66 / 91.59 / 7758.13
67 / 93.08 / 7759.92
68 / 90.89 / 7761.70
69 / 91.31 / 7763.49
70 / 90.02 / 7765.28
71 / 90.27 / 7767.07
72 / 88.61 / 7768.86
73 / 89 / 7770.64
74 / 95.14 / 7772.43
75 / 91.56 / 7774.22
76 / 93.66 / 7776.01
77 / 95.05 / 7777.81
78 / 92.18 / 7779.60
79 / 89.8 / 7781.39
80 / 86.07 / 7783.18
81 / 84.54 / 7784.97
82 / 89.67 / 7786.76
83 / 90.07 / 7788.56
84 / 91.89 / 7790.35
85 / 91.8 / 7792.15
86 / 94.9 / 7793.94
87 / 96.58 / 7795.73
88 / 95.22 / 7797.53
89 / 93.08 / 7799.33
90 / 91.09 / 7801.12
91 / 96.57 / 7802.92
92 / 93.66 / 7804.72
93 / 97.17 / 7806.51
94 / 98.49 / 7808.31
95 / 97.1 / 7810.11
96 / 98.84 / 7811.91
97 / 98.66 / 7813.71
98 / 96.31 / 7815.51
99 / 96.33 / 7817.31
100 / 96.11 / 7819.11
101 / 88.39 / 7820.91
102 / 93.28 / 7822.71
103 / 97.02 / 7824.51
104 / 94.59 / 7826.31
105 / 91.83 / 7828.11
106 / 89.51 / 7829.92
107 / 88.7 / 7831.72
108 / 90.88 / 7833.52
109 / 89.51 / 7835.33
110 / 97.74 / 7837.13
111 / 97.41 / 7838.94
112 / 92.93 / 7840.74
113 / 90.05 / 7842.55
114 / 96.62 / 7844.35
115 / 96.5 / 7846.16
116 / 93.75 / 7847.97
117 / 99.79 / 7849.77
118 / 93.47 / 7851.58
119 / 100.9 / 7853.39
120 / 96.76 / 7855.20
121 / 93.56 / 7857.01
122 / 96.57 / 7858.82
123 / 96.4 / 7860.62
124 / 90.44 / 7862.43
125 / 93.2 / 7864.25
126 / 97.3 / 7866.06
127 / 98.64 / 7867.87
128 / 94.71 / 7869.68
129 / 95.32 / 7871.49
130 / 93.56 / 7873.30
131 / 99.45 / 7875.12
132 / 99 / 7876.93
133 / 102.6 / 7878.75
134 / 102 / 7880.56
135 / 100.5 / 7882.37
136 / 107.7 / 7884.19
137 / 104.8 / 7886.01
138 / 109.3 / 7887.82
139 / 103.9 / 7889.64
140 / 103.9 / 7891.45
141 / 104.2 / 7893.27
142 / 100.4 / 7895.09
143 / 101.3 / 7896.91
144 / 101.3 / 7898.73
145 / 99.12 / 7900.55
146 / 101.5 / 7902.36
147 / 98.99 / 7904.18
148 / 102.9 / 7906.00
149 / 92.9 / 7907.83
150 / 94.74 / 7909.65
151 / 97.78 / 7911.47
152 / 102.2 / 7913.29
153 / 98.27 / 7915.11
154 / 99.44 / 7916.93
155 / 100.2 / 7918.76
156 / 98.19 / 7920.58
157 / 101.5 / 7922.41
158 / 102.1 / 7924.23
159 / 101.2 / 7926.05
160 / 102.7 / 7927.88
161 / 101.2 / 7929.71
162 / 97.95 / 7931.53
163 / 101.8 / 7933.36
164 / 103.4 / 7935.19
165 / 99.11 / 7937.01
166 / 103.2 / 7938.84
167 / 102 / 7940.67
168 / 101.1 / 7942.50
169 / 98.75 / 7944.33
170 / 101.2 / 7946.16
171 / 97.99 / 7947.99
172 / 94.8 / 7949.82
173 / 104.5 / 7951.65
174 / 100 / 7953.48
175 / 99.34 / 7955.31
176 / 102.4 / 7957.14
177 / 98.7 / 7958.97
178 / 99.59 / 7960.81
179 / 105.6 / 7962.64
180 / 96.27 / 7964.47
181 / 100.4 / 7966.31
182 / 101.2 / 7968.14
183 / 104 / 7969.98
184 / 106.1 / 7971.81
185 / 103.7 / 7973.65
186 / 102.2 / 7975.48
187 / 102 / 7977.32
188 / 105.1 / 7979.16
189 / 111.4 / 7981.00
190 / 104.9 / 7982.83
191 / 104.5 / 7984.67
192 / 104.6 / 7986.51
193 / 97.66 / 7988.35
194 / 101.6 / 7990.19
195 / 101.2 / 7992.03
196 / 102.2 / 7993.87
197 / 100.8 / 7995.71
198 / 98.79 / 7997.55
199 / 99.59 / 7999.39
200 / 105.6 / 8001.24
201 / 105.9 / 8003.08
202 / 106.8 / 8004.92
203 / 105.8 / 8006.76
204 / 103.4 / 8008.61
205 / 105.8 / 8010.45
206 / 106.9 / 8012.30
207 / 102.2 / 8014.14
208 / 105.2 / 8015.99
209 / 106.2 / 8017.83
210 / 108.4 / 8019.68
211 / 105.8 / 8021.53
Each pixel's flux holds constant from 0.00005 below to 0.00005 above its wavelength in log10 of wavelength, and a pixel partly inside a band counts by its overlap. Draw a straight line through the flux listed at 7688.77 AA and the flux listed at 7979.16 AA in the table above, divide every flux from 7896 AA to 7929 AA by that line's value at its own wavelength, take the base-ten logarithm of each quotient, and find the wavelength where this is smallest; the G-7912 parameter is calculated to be 7907.83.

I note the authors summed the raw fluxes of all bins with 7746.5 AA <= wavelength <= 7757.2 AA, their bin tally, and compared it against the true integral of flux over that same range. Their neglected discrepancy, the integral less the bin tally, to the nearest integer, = 416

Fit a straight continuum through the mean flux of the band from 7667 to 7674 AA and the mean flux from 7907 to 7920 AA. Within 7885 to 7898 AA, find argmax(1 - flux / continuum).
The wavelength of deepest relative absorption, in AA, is 7895.09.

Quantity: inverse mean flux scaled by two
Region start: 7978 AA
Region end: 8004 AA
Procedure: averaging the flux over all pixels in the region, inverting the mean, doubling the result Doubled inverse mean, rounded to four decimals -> 0.0194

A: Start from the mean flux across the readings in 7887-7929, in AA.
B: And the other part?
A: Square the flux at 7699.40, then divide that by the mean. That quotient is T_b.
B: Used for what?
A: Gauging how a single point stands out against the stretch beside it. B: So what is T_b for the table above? 42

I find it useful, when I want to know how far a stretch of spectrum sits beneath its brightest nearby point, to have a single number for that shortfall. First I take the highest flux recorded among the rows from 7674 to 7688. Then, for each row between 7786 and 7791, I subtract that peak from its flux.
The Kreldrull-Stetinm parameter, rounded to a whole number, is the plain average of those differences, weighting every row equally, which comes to -1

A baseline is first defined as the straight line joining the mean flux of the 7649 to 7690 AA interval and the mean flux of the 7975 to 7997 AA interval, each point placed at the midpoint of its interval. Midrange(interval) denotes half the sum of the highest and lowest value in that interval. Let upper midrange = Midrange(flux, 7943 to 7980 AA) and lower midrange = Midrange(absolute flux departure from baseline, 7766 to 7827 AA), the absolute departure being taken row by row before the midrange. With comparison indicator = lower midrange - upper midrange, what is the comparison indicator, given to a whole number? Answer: -95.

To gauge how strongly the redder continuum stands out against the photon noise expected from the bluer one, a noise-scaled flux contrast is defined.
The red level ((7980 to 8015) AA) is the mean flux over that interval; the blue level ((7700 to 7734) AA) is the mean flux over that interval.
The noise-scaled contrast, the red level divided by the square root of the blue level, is 10.9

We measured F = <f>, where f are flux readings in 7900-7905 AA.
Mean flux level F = 100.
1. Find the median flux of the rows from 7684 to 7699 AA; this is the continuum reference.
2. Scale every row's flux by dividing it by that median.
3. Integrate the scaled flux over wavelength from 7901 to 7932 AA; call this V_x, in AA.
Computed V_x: 34 AA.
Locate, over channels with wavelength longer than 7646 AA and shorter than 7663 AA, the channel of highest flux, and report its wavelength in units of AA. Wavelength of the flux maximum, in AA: 7646.40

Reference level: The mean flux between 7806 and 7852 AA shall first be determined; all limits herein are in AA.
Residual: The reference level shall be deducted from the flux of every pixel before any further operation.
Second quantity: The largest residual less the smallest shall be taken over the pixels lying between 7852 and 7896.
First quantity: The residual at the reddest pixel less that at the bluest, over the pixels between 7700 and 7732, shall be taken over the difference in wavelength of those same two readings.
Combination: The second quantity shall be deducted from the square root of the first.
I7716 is -19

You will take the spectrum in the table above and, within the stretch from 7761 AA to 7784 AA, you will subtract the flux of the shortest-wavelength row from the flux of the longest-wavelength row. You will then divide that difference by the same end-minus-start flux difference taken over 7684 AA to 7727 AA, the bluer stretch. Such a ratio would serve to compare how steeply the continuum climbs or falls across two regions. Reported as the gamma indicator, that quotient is -0.47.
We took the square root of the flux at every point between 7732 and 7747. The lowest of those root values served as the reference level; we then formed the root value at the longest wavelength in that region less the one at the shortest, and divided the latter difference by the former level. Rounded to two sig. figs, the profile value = -0.023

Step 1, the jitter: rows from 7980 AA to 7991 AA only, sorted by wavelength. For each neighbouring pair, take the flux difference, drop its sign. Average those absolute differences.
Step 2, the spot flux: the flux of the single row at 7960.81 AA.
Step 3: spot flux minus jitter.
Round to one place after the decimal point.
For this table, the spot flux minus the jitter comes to 96.0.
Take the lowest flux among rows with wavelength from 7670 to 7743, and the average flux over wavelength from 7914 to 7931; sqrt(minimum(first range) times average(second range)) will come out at 81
